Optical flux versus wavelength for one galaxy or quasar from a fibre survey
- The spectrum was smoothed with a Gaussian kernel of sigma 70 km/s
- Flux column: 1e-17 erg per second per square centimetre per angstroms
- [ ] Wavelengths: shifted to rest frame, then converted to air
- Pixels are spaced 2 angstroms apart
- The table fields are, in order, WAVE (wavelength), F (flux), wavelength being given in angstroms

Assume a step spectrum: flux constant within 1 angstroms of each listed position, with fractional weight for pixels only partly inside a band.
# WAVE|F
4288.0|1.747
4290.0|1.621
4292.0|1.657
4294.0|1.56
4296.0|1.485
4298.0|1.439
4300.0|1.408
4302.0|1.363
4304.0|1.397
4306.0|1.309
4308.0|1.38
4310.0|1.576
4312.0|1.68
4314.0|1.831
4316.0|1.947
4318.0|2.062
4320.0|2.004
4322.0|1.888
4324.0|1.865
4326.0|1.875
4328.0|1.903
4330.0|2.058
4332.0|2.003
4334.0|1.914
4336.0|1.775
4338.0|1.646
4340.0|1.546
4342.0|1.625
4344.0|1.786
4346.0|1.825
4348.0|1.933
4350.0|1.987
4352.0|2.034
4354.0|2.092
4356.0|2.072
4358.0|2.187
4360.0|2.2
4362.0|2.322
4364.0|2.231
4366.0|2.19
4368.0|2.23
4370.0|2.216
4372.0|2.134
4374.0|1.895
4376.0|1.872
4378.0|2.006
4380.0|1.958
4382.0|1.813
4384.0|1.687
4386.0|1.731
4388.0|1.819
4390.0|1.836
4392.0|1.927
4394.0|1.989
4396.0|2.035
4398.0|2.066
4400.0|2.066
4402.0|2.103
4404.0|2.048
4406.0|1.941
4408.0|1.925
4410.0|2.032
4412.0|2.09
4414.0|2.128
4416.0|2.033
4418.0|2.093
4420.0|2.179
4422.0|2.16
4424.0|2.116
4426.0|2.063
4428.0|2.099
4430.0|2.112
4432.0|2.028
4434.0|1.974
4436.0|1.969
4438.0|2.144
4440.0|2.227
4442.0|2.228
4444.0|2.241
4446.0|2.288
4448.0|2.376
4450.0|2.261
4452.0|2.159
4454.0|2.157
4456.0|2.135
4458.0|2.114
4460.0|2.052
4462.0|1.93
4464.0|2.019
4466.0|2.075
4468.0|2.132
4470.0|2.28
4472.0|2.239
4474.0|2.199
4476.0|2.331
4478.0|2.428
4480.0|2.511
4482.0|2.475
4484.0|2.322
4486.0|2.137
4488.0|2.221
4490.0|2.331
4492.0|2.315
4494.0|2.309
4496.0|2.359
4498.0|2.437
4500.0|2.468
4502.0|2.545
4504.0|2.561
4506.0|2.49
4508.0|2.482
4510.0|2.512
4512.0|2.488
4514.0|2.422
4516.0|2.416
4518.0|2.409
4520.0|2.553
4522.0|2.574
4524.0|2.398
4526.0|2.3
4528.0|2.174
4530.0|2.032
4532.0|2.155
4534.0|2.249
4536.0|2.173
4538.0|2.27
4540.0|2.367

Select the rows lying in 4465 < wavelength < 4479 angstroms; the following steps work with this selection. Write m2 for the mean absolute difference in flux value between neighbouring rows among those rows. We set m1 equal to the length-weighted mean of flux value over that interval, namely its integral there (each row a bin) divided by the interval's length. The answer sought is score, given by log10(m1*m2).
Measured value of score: -0.72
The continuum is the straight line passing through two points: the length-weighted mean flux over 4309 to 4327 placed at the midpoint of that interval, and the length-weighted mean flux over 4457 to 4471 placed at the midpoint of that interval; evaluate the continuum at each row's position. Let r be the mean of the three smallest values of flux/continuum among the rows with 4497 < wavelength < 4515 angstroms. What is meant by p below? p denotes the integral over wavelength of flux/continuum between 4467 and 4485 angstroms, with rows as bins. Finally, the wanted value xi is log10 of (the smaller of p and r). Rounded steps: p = 19.9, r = 1.14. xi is 0.056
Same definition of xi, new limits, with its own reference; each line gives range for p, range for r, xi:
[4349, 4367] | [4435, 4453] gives 0.008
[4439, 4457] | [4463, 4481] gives -0.003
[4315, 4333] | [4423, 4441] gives -0.011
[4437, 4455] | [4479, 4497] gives 0.019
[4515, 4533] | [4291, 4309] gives -0.134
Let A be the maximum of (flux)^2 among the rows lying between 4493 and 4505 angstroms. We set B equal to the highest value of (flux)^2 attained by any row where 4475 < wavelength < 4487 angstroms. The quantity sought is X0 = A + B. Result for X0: 12.9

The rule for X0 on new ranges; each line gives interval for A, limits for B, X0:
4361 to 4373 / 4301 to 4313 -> 8.2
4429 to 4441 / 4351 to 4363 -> 10.4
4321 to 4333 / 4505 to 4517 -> 10.5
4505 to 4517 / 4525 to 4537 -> 11.6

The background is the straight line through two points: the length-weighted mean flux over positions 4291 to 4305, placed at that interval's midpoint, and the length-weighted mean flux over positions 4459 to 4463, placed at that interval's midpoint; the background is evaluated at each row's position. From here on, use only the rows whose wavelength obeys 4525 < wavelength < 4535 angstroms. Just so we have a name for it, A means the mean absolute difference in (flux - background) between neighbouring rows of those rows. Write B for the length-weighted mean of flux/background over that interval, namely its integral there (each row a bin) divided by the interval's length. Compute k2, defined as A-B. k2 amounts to -0.87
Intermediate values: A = 0.12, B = 0.99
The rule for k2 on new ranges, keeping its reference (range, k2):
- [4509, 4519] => -1.10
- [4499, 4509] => -1.14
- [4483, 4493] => -0.99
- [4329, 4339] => -1.08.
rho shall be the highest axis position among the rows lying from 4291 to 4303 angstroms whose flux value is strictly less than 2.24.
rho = 4302.0 angstroms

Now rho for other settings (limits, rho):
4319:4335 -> 4334.0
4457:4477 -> 4474.0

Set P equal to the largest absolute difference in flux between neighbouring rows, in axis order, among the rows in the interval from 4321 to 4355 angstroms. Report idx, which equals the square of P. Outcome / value 0.026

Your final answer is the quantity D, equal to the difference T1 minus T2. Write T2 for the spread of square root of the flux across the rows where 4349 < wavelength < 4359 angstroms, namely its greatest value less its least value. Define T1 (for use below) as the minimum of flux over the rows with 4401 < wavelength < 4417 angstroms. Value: 1.86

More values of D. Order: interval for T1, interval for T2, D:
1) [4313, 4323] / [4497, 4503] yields 1.80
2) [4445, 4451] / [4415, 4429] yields 2.21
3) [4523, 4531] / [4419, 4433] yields 1.98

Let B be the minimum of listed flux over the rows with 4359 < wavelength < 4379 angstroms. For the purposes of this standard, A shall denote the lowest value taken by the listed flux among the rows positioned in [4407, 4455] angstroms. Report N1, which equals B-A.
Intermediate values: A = 1.925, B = 1.872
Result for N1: -0.1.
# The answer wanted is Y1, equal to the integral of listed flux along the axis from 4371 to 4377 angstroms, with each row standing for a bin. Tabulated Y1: 11.8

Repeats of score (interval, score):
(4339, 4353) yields -0.83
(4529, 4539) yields -0.67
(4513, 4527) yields -0.74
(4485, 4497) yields -0.92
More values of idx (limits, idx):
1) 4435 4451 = 0.031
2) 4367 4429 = 0.057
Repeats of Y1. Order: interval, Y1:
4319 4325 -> 11.5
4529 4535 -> 12.9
